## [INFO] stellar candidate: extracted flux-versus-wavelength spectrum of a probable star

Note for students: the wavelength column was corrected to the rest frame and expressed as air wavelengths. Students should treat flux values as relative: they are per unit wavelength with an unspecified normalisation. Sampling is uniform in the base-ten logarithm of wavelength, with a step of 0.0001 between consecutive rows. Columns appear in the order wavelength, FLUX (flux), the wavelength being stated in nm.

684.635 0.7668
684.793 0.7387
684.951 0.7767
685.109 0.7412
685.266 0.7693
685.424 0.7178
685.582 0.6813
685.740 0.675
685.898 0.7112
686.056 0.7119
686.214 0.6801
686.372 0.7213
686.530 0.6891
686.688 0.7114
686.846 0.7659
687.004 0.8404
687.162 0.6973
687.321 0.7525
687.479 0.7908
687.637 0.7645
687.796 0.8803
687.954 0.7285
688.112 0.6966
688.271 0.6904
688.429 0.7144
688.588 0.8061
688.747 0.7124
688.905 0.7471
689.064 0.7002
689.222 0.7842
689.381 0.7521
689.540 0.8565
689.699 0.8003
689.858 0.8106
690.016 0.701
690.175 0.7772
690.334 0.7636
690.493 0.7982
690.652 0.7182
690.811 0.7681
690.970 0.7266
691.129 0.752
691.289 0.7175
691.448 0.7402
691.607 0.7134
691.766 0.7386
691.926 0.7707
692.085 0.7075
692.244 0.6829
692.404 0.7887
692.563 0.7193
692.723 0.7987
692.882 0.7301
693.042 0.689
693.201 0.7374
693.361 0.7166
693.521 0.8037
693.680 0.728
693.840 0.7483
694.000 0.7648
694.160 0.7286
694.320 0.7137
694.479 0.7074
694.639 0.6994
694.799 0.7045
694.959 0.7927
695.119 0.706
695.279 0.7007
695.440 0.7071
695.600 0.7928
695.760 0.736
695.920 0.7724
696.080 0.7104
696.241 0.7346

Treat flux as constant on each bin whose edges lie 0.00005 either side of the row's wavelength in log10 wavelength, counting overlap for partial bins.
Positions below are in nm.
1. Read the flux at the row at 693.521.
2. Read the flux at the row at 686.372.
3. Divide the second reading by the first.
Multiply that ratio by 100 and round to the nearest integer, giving 90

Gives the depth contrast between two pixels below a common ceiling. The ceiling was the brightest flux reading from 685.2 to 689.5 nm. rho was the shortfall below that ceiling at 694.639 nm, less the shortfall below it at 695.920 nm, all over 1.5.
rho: 0.05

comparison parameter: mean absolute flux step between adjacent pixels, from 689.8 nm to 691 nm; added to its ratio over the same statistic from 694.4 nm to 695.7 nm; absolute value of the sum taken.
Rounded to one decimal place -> 1.5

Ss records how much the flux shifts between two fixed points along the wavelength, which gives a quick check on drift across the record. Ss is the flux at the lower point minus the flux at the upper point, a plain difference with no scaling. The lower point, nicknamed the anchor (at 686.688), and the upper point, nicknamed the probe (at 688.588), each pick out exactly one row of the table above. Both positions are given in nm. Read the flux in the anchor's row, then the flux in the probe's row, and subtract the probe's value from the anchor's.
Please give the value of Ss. -0.09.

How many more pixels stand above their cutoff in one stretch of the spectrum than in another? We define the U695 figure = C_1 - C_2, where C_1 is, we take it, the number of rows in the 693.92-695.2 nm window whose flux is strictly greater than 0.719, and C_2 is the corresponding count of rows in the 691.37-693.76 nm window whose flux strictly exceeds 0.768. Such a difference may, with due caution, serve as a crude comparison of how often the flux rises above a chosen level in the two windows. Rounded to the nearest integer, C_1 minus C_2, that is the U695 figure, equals -1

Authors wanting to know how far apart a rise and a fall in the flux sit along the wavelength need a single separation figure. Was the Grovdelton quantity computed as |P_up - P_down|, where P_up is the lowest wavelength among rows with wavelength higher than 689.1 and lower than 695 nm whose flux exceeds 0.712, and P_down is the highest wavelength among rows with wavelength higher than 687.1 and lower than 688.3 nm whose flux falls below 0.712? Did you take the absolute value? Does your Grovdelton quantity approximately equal 0.95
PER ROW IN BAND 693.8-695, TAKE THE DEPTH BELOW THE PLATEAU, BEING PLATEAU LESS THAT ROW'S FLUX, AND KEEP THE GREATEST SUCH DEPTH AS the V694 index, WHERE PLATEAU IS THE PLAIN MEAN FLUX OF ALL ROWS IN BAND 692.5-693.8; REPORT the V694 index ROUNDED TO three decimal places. 0.041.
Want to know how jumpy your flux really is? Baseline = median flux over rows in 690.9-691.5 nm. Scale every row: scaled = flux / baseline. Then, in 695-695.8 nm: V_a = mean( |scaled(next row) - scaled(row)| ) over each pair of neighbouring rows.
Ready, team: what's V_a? 0.05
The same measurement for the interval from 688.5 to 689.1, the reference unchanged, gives 0.08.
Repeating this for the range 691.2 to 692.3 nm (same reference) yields 0.04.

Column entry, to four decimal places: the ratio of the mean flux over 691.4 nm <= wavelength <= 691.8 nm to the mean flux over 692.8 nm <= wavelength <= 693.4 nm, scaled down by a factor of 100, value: 0.0102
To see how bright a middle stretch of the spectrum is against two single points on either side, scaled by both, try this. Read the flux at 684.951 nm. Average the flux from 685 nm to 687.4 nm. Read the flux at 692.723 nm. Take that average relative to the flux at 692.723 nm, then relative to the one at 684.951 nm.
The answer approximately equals 1.17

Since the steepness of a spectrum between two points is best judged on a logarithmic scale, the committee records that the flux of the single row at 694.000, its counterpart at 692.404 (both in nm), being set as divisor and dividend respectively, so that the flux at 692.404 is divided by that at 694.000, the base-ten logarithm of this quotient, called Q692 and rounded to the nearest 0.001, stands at 0.013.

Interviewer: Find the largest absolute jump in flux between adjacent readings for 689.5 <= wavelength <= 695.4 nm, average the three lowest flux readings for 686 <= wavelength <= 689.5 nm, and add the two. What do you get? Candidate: 0.796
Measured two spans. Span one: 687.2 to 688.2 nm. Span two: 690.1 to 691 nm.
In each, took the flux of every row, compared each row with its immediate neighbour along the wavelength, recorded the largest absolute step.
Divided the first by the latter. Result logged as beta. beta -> 1.9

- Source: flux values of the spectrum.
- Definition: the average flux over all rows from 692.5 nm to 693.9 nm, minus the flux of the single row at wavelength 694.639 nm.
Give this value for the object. 0.042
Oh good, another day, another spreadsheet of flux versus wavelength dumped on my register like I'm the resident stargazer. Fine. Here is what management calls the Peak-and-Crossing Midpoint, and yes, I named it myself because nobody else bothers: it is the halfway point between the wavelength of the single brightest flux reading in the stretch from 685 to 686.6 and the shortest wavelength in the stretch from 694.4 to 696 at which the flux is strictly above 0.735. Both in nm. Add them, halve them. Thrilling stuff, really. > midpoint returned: 690.11 nm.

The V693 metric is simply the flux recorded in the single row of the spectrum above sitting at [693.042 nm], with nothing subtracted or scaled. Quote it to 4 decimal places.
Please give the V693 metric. 0.6890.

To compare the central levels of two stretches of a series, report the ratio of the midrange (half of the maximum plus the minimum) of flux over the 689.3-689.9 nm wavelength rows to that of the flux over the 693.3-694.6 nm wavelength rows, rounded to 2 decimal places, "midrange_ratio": 1.06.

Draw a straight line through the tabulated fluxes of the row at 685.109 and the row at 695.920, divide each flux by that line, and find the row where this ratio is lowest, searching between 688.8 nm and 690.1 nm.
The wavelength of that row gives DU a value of 690.016 nm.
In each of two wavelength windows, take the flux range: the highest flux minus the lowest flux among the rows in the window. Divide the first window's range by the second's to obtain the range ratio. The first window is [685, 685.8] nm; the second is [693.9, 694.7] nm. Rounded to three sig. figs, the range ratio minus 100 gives -98.6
